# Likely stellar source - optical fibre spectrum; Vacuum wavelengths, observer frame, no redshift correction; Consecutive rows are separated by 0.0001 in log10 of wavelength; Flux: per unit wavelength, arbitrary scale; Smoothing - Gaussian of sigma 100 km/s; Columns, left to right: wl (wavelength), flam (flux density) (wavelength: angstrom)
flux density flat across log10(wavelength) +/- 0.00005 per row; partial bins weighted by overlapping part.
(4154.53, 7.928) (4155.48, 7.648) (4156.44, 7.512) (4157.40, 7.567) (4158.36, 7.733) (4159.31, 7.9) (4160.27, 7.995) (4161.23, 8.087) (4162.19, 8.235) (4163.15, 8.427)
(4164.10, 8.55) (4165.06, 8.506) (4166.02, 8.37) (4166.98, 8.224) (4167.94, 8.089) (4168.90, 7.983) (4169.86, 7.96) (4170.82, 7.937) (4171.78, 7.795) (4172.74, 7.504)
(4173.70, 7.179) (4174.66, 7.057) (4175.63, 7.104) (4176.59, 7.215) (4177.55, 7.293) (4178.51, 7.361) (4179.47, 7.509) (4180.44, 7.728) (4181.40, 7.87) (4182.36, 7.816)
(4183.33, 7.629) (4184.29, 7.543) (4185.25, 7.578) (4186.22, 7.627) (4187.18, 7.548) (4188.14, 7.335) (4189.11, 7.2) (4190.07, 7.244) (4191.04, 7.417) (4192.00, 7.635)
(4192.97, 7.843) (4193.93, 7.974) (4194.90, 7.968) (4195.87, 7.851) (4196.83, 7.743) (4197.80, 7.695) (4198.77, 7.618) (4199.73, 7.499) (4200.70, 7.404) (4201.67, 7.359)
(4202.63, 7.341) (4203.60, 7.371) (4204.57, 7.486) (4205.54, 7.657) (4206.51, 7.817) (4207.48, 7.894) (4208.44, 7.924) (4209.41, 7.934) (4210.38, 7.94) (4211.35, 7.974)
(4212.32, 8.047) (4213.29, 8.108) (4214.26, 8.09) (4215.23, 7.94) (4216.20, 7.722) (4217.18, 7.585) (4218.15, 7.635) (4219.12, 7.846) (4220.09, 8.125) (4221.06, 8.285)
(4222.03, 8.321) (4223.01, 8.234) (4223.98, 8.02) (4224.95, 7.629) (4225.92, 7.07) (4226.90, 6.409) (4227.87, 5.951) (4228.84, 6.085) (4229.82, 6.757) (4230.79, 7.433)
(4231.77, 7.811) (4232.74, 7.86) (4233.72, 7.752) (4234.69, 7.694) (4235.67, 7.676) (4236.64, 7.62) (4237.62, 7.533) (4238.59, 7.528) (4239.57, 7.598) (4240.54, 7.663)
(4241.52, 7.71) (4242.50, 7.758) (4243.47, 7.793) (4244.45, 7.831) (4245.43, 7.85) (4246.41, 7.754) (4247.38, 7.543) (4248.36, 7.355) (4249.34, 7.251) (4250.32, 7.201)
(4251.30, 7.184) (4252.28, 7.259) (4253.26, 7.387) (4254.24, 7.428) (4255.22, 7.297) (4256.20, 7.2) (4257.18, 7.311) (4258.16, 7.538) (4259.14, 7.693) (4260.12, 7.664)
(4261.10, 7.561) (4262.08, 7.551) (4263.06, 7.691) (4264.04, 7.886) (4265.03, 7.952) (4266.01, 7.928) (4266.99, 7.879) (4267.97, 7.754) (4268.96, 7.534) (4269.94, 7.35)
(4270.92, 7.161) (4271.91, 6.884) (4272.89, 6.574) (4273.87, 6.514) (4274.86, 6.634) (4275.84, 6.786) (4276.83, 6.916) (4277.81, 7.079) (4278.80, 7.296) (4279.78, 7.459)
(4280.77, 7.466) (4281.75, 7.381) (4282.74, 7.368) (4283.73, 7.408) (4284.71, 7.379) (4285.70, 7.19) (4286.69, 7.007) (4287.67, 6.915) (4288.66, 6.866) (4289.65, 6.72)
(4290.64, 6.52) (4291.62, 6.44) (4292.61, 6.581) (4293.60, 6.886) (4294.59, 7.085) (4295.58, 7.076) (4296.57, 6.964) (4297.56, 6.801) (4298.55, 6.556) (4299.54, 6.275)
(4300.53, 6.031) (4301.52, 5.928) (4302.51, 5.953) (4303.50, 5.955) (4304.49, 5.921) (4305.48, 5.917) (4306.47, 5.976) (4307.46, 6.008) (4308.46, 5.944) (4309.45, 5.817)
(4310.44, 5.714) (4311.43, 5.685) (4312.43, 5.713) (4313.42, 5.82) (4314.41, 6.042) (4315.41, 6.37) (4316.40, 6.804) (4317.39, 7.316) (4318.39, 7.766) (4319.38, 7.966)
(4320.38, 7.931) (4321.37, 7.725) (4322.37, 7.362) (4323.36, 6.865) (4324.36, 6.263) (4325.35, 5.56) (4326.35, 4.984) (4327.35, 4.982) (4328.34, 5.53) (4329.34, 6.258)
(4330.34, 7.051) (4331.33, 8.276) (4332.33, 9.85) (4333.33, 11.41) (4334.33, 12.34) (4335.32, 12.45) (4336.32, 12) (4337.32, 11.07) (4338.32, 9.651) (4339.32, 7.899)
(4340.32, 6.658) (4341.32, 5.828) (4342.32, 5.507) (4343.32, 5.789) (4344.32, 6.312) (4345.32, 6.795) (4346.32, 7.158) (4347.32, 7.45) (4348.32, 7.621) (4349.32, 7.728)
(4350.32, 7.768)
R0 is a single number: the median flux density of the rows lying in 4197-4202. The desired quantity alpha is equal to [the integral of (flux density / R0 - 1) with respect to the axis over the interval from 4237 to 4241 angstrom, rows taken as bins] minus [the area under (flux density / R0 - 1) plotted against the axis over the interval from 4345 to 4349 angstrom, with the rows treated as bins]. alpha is 0.2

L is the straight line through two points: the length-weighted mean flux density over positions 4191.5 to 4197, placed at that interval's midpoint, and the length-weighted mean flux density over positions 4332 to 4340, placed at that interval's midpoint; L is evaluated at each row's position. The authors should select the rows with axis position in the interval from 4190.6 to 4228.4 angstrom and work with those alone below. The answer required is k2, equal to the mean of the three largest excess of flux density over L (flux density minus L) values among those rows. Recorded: 0.1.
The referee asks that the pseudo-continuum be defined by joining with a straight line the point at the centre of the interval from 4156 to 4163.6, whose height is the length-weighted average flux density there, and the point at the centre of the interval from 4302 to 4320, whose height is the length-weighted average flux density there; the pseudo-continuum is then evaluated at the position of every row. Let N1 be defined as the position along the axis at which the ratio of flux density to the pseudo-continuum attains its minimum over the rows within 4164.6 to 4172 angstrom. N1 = 4171.78 angstrom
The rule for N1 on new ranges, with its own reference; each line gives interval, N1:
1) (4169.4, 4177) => 4174.66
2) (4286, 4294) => 4291.62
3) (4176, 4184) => 4176.59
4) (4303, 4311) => 4310.44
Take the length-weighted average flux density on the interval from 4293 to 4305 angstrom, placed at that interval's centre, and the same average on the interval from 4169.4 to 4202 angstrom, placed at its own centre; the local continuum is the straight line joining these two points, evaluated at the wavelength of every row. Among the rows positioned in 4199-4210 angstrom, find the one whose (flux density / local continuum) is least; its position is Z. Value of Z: 4202.63 angstrom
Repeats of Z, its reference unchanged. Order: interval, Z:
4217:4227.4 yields 4226.90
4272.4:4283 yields 4273.87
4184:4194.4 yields 4189.11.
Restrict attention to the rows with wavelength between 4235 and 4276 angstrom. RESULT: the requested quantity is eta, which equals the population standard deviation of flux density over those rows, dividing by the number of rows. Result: 0.36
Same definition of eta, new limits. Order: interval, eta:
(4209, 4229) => 0.68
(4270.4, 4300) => 0.33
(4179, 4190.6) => 0.20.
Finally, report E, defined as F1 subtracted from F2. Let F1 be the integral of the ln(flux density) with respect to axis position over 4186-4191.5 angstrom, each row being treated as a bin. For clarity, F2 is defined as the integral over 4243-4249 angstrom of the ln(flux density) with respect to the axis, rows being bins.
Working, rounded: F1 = 11.0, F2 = 12.2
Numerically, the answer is 1.2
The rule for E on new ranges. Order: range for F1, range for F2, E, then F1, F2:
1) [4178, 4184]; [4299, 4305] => -1.4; 12.2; 10.8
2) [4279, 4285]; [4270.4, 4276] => -1.3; 12.0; 10.7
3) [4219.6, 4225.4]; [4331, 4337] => 2.3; 12.1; 14.4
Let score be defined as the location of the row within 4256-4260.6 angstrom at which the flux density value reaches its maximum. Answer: 4259.14 angstrom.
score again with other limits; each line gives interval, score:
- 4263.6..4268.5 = 4265.03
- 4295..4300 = 4295.58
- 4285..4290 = 4285.70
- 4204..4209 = 4208.44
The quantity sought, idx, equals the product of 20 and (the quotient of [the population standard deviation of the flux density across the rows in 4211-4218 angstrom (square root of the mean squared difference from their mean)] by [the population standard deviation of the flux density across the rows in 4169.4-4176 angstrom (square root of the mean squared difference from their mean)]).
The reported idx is 10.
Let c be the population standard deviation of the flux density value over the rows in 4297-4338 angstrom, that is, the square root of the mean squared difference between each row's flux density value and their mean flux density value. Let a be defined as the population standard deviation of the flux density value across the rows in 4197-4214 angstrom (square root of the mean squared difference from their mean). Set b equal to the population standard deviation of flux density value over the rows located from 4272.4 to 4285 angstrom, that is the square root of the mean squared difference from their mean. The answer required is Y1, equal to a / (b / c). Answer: 1.46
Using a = 0.26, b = 0.4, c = 2.00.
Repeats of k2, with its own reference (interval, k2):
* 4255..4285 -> -1.4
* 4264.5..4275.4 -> -1.4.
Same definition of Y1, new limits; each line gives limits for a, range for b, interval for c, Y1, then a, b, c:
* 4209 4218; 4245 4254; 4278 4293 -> 0.25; 0.16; 0.2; 0.36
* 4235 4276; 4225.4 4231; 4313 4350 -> 1.39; 0.36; 0.5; 2.02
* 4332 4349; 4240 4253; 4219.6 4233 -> 7.72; 2.42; 0.3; 0.80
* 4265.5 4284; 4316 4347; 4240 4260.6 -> 0.04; 0.41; 2.1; 0.23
